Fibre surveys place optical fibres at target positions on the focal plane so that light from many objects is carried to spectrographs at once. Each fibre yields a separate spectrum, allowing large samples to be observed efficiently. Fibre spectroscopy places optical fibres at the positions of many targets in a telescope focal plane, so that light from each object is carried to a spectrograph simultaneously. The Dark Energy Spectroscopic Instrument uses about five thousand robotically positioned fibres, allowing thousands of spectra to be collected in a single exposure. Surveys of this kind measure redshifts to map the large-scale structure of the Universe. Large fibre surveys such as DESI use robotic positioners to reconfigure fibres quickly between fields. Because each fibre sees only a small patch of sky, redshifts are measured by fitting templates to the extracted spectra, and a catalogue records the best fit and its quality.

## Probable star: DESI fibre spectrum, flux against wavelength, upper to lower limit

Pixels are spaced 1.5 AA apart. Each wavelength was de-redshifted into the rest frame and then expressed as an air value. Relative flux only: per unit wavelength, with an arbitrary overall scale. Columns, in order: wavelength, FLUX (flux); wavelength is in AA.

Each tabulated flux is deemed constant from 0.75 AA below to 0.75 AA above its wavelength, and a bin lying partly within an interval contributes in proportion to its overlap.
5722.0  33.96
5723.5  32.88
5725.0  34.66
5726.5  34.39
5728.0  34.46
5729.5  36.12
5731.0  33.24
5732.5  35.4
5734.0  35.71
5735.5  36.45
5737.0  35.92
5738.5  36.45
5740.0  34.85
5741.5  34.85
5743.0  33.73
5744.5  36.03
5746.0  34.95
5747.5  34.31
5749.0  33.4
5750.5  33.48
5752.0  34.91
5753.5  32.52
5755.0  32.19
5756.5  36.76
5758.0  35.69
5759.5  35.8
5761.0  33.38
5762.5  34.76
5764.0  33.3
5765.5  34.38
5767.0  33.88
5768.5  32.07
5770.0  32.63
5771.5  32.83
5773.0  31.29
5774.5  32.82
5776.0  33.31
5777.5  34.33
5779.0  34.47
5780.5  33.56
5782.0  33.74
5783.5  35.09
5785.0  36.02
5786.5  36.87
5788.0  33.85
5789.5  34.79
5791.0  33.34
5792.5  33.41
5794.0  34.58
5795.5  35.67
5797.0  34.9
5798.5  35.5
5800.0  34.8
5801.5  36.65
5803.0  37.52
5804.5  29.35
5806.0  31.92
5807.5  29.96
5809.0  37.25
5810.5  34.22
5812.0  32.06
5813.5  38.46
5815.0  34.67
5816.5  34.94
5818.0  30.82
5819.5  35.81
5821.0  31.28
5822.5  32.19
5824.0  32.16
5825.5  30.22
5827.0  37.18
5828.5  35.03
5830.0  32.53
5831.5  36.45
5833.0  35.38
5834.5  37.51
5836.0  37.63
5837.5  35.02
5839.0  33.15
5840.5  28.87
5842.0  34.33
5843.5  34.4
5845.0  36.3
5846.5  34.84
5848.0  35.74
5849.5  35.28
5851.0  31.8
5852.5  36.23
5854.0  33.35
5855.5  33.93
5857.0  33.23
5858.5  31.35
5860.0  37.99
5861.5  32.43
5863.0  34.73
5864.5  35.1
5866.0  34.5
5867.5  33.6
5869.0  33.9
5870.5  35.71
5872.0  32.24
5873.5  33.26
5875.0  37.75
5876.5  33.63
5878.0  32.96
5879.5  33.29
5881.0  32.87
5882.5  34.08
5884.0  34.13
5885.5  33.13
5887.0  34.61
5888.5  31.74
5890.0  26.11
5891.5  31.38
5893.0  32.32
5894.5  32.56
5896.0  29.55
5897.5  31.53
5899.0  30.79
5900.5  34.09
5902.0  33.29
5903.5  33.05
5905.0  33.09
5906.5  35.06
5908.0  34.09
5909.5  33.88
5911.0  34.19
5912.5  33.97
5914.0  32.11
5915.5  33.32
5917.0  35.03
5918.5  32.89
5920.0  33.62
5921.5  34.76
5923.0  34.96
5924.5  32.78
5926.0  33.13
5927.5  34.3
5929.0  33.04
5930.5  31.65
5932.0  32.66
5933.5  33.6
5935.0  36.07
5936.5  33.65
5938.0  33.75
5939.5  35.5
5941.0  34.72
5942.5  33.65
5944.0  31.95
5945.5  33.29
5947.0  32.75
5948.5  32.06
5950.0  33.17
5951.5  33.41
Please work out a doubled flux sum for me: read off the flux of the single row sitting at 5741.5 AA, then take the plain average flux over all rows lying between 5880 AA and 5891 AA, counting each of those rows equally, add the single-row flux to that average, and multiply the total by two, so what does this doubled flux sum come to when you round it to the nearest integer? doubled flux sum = 134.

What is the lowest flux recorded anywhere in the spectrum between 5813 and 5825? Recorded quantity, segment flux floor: 30.82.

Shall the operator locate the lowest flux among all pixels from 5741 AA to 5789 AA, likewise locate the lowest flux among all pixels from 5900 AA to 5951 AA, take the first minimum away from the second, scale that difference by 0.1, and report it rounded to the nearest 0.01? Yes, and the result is 0.04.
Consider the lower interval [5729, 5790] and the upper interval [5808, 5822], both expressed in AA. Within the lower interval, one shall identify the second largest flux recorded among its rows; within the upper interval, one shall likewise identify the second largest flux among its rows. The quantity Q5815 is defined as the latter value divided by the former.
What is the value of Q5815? 1.01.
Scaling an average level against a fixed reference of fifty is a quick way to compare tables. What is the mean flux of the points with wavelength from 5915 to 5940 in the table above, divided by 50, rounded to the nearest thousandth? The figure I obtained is 0.676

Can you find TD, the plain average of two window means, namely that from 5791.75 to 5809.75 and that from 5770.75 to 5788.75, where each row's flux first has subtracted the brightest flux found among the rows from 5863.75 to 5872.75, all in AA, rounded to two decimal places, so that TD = -1.56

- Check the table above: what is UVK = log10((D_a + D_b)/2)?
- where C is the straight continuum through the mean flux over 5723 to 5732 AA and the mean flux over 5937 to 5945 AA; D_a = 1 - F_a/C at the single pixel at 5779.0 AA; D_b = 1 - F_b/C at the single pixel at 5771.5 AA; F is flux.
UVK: -1.8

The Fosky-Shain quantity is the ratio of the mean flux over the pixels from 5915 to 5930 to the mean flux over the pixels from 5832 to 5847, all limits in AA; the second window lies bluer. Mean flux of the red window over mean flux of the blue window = 0.97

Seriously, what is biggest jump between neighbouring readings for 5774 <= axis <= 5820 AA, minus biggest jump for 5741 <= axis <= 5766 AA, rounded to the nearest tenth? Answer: 3.6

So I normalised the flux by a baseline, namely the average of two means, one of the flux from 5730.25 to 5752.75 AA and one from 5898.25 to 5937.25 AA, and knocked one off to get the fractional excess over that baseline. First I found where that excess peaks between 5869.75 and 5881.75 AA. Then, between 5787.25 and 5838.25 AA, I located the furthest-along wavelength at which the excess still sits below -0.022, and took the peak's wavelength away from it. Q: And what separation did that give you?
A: -45.0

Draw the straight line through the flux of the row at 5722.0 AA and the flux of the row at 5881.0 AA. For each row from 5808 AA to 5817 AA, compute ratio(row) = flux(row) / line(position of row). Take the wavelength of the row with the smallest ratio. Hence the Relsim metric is 5812.0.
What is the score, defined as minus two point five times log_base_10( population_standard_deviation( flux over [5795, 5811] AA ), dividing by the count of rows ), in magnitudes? -1.06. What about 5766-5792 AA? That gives -0.32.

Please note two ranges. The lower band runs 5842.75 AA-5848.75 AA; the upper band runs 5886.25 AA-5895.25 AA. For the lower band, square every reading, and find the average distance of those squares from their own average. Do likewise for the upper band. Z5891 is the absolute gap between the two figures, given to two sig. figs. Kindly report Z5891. 59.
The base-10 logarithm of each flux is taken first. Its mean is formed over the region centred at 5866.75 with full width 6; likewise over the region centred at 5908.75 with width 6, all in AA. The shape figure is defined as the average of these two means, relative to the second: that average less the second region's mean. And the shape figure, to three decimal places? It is 0.000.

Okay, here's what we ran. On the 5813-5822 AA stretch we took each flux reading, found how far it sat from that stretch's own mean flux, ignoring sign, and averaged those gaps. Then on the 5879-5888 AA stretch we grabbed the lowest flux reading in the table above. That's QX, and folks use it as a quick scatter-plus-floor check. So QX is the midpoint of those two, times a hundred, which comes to 1753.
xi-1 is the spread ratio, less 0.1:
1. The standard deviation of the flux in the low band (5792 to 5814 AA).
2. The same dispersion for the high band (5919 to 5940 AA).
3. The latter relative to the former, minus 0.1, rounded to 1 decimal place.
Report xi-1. 0.3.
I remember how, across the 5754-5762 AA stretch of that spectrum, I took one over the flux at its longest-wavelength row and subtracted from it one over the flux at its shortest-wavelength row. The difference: -0.0011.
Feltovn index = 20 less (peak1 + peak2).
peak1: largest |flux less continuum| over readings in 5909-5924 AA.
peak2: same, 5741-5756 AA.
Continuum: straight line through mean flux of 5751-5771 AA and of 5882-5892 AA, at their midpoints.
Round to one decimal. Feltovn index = 14.8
